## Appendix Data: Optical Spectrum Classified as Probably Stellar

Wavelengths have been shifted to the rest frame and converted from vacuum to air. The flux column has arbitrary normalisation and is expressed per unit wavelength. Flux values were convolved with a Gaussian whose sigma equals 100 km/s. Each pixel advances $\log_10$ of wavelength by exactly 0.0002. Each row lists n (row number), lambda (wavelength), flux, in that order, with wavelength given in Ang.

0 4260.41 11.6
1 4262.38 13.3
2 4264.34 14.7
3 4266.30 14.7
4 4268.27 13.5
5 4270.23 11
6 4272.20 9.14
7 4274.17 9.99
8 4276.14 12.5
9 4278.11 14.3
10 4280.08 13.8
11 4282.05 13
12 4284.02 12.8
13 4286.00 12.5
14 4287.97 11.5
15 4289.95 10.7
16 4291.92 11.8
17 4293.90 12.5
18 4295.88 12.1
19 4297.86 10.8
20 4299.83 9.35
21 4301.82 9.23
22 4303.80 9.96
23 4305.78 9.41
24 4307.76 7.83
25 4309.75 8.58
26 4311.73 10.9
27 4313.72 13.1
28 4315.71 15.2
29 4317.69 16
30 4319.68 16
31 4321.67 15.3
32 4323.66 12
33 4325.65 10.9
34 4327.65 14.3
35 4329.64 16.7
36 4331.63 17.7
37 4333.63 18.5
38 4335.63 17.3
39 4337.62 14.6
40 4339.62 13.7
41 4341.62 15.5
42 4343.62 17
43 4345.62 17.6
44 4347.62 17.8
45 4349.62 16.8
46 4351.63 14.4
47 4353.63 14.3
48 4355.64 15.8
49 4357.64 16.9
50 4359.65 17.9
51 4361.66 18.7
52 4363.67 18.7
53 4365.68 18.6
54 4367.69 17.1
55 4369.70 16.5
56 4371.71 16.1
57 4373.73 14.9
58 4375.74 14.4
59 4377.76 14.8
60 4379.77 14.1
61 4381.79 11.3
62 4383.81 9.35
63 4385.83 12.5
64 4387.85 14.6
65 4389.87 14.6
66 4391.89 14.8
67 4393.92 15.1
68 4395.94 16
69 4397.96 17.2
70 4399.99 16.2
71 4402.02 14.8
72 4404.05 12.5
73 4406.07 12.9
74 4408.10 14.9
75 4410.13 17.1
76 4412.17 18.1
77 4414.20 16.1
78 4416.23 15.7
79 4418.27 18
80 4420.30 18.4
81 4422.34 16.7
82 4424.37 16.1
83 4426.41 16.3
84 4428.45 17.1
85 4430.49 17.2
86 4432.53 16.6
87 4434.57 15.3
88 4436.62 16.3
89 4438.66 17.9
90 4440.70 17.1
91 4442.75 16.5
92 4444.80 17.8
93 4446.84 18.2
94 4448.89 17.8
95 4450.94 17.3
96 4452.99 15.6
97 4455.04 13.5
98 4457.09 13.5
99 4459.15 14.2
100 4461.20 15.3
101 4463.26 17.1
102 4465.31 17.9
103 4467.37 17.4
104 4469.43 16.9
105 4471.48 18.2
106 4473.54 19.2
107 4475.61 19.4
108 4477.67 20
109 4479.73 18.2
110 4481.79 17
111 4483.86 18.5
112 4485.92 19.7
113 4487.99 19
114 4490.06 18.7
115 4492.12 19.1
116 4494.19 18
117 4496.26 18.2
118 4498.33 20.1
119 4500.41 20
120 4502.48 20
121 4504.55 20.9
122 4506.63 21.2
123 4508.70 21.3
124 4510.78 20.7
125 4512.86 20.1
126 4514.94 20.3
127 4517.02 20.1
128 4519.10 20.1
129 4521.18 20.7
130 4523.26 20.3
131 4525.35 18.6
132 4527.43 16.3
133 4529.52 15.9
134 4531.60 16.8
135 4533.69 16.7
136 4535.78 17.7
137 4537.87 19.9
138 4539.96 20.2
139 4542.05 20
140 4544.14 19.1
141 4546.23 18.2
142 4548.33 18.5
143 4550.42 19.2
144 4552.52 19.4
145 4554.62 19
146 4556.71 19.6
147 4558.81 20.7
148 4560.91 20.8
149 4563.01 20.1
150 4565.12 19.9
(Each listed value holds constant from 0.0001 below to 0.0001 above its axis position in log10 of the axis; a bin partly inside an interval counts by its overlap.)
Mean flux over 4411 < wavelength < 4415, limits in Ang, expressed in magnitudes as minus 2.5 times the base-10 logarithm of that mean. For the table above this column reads -3.08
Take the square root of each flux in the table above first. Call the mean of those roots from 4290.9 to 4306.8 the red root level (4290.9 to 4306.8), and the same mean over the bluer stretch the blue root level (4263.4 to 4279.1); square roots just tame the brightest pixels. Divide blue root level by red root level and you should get 1.08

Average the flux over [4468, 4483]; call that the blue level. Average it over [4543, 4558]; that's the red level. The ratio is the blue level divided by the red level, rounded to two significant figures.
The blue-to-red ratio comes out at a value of 0.97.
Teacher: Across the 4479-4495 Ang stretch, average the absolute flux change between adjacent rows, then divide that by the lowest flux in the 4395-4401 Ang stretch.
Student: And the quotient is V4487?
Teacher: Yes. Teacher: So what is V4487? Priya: 0.057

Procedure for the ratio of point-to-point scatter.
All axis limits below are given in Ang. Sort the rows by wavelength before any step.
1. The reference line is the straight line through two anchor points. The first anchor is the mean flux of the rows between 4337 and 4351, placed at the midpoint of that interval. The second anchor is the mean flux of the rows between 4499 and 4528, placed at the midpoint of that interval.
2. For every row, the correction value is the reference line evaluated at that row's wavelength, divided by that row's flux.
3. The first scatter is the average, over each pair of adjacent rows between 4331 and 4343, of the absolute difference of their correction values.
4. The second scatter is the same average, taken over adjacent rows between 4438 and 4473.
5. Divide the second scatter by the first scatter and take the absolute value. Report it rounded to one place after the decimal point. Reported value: 0.7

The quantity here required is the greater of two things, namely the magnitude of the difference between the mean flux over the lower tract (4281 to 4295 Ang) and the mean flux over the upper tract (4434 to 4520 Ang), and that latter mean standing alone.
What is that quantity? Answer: 18.2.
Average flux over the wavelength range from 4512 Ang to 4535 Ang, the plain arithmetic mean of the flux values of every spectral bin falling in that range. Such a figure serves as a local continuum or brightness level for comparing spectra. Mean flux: 18.7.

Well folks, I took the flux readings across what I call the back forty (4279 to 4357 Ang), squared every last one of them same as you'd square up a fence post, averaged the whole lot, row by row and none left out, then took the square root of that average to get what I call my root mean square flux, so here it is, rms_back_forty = 14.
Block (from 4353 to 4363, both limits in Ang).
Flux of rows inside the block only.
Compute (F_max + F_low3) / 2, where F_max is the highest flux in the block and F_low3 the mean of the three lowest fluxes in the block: 17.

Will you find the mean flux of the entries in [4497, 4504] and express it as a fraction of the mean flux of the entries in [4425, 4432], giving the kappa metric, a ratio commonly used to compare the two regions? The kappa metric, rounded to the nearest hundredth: 1.19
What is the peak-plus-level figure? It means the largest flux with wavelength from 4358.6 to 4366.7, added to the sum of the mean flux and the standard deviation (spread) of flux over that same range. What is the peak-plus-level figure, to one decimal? 37.5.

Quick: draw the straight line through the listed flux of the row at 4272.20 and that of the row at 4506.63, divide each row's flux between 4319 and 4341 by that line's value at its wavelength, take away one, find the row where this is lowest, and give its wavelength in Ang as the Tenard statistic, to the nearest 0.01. 4325.65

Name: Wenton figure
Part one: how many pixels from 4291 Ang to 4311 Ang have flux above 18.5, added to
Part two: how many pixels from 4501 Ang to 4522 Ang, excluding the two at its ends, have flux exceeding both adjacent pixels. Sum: 2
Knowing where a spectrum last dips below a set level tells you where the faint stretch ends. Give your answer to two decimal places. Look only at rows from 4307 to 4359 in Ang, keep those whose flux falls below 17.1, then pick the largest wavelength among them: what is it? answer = 4357.64 Ang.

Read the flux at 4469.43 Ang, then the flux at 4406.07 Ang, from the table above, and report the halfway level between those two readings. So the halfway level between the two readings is 14.9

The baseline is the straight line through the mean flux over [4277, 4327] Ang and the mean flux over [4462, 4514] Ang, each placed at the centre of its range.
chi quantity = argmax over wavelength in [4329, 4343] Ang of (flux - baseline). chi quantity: 4333.63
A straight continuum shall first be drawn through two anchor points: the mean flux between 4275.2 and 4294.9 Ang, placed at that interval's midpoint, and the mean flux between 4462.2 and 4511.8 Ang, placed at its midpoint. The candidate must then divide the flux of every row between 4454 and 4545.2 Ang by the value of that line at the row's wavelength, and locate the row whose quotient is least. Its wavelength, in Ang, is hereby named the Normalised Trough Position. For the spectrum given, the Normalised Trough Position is 4457.09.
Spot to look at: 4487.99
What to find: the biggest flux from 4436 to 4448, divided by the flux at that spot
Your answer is 1.0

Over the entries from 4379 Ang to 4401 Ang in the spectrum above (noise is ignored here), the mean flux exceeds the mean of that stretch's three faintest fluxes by 3.1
